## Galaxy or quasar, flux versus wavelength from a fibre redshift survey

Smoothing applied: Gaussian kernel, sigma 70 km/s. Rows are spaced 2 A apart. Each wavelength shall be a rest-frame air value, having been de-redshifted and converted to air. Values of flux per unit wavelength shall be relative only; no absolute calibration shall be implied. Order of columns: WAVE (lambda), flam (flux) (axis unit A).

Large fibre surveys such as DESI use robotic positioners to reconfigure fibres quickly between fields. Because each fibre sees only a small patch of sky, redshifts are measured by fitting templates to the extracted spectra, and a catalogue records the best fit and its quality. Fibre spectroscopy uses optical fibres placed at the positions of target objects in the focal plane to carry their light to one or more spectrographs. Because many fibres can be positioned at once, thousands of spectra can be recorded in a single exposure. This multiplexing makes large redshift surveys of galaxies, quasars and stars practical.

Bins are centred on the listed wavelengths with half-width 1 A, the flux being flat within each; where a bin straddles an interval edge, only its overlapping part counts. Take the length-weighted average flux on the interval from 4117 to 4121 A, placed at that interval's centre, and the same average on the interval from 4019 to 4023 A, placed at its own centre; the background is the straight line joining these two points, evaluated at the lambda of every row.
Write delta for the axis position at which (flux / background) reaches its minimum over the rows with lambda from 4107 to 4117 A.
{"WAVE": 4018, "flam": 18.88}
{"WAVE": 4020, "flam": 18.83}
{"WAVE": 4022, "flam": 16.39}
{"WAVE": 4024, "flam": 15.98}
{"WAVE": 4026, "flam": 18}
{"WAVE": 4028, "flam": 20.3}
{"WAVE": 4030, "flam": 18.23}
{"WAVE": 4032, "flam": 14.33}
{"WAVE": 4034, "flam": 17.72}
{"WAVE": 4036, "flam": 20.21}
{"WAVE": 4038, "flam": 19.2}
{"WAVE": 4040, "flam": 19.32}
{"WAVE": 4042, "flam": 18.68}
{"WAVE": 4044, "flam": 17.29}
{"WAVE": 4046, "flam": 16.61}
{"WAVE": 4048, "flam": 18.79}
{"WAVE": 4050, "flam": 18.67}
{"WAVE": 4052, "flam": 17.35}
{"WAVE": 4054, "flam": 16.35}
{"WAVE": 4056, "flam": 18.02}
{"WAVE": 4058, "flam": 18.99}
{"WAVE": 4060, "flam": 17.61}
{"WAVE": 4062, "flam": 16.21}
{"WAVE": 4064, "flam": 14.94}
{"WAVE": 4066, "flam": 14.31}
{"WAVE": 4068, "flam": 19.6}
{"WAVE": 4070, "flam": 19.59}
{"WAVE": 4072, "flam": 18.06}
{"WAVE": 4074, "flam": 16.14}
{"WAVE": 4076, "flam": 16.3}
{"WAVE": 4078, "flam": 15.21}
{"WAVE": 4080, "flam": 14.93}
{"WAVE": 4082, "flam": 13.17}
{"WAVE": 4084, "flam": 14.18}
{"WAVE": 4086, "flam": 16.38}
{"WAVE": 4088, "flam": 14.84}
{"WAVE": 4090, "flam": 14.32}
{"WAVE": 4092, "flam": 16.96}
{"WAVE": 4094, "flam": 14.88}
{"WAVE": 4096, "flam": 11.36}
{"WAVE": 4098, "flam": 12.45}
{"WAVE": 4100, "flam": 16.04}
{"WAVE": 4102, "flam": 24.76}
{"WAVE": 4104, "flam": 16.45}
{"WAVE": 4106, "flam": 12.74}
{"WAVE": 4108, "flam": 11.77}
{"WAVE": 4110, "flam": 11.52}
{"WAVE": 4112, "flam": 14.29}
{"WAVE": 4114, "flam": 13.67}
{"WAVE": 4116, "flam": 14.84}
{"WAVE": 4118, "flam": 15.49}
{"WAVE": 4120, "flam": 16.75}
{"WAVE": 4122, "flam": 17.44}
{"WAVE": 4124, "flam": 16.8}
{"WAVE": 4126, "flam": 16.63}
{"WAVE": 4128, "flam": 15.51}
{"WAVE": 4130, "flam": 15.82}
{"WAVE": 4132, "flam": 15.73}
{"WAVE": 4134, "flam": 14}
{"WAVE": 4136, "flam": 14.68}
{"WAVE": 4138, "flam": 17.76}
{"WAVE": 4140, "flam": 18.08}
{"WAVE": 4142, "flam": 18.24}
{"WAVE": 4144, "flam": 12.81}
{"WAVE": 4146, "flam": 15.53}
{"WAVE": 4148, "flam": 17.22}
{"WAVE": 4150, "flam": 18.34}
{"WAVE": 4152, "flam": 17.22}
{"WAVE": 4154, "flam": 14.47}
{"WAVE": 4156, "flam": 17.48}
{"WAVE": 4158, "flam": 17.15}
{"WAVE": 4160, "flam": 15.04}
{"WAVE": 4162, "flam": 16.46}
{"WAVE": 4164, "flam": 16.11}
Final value 4110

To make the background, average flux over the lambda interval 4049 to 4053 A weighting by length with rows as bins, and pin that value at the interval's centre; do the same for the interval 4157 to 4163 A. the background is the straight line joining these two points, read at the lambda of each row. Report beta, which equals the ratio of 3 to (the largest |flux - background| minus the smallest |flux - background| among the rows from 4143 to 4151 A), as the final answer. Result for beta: 1.0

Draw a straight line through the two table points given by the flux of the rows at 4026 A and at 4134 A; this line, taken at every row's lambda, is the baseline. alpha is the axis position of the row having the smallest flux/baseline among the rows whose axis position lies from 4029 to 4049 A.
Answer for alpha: 4032 A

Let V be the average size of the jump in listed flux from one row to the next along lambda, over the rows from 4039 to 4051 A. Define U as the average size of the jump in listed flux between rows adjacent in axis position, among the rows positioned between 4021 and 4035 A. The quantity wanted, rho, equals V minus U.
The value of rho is -1.3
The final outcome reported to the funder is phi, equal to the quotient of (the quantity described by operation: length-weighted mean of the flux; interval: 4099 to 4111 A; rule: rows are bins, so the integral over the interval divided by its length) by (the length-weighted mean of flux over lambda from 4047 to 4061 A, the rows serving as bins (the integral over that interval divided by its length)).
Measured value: 0.87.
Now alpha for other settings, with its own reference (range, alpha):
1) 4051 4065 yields 4064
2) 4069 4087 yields 4082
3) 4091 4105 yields 4096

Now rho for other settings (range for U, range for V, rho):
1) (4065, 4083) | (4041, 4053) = -0.4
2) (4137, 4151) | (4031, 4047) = -0.5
